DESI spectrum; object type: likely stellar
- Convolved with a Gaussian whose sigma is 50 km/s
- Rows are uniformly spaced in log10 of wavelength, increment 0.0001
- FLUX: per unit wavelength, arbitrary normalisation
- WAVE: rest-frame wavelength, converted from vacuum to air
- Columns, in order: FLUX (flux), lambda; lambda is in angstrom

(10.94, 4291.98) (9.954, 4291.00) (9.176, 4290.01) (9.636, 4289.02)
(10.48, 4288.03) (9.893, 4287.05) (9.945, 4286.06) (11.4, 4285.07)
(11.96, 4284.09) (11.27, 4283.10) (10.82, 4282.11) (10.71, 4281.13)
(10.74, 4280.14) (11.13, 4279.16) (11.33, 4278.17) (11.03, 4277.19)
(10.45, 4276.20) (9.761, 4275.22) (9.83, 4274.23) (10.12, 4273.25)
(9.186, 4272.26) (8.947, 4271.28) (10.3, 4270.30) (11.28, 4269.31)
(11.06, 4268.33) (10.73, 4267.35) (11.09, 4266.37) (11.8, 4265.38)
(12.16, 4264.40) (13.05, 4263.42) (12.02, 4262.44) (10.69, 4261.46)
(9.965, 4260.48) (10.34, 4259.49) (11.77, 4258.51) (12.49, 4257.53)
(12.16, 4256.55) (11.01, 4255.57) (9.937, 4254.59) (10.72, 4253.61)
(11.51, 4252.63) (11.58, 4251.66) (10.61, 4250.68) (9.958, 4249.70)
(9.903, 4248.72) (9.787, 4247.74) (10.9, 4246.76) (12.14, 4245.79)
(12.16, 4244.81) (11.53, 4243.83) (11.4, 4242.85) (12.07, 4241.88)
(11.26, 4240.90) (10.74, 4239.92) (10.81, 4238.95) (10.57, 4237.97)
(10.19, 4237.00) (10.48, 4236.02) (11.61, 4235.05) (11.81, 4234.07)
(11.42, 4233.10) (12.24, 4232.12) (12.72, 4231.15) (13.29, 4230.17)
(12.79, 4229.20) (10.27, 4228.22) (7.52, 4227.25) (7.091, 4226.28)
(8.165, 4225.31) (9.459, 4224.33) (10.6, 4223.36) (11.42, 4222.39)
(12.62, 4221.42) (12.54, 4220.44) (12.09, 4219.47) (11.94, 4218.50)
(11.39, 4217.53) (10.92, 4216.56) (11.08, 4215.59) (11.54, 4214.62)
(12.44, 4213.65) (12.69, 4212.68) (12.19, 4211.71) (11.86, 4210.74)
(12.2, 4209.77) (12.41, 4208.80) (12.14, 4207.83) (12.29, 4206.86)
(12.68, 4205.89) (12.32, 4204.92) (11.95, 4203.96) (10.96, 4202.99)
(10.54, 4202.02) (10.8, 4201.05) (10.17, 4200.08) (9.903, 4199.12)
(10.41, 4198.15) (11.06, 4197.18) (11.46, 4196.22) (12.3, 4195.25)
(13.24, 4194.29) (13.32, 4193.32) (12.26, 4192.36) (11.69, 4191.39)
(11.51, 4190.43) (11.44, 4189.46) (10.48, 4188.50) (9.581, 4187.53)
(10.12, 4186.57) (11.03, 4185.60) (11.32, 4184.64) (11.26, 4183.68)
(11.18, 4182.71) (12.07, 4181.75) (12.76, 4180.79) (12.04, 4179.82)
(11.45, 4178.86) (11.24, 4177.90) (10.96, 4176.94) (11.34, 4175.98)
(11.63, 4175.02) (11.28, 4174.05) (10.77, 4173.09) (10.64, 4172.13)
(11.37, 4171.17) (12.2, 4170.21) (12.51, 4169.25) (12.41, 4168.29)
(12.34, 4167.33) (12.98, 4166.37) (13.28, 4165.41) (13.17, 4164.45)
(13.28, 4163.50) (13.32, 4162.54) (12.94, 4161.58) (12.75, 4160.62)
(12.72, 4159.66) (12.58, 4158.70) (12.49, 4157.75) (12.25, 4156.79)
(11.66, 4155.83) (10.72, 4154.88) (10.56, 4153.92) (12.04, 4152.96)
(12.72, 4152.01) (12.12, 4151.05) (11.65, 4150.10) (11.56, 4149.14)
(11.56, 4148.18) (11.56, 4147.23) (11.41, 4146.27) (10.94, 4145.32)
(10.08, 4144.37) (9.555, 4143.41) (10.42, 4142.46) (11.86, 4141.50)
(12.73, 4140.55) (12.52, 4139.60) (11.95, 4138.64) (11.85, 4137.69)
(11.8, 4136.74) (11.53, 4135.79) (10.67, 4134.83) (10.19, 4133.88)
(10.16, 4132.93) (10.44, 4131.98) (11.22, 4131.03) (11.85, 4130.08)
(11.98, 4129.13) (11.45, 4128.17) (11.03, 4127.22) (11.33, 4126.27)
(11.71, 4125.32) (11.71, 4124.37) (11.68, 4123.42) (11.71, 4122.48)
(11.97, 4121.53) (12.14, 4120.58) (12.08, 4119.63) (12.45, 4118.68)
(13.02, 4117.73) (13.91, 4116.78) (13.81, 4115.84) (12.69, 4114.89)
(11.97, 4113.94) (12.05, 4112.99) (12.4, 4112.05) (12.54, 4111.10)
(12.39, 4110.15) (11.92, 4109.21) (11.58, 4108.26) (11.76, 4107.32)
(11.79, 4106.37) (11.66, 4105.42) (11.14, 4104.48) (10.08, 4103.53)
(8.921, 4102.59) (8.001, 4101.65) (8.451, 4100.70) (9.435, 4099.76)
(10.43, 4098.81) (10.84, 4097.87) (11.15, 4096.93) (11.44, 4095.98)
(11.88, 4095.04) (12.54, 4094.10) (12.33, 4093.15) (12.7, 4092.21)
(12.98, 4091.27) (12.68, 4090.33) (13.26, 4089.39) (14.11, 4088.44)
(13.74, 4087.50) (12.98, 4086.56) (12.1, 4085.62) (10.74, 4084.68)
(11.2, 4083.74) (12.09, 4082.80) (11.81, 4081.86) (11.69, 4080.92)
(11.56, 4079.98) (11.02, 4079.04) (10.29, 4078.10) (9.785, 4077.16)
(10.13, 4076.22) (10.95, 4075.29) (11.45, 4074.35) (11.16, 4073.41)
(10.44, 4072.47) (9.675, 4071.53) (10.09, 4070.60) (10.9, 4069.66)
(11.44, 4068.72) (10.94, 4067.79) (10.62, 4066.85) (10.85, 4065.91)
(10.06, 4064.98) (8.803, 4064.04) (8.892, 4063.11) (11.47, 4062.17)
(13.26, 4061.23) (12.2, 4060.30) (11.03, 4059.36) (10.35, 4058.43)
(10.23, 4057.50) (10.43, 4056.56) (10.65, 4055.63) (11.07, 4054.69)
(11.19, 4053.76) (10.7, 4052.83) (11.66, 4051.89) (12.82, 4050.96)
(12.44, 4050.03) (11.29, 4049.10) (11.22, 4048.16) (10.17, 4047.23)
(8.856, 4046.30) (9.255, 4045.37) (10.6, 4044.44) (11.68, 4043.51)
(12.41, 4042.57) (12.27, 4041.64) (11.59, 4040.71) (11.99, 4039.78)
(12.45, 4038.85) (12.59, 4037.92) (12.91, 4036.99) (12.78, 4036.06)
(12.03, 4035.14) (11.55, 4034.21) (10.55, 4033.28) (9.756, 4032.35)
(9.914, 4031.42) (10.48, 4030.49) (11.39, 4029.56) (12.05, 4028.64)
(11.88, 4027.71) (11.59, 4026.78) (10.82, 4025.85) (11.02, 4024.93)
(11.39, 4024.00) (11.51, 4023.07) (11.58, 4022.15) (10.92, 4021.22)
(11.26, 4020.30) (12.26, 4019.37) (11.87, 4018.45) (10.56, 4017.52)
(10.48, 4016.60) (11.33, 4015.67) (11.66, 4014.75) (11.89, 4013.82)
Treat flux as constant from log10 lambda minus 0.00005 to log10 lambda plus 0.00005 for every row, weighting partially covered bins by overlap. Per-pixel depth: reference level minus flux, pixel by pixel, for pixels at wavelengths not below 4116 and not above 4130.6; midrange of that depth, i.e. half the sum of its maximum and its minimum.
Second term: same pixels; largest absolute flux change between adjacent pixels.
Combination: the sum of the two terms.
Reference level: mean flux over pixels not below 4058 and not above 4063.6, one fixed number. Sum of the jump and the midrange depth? -0.38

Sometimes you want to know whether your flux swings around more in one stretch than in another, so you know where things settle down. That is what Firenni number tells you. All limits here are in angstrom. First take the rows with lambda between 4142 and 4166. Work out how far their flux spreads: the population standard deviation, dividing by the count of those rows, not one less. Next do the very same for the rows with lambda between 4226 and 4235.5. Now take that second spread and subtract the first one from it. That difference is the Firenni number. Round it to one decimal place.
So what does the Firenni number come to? 1.0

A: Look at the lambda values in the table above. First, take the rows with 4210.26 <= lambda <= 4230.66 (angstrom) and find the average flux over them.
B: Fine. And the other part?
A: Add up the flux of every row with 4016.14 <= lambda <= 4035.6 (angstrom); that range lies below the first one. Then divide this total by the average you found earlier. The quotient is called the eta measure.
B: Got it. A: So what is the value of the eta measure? 21.1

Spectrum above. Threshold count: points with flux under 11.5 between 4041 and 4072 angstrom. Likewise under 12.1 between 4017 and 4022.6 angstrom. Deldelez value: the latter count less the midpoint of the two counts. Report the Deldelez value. -10.0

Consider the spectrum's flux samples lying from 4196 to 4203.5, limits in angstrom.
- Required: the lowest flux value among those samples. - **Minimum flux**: 9.903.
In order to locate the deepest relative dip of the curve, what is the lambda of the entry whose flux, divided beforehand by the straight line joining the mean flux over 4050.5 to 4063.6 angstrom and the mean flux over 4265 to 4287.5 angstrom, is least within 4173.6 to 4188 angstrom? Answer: 4187.53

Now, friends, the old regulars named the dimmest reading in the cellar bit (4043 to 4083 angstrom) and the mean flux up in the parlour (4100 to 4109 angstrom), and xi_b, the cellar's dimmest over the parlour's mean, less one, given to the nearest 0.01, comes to -0.15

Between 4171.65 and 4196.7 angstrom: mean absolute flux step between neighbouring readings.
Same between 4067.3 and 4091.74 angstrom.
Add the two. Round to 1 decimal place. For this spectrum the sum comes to 1.1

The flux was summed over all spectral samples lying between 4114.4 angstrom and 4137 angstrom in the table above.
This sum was 283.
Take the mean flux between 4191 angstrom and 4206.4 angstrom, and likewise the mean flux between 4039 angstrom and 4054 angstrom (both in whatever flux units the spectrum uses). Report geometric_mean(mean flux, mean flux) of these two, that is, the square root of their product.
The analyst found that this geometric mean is 11.4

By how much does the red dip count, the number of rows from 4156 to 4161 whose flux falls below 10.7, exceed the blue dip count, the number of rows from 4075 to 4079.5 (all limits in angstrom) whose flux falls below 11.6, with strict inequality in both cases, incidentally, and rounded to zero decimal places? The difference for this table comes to -5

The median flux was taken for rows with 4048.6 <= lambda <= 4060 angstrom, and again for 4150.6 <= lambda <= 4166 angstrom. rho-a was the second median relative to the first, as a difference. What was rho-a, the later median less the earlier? 1.6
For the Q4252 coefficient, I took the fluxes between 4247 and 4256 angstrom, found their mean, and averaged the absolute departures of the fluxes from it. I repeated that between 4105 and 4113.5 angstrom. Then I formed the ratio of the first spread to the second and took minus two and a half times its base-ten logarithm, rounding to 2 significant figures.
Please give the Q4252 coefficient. -0.74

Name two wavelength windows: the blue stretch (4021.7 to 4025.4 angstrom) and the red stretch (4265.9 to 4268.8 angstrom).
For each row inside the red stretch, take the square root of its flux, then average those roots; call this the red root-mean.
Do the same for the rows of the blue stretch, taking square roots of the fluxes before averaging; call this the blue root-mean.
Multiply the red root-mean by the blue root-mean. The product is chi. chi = 11.2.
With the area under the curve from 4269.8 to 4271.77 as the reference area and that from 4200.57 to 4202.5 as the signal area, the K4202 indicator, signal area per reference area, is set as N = 1.09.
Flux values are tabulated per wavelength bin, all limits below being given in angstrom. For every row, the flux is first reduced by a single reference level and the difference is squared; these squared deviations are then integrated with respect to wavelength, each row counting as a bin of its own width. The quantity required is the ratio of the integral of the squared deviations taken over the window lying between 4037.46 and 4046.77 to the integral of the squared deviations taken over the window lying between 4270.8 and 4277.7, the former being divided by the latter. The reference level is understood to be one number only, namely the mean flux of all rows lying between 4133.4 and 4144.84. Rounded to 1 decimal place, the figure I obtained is 1.0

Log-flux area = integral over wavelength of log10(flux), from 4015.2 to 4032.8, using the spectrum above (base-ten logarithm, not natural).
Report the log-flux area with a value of 18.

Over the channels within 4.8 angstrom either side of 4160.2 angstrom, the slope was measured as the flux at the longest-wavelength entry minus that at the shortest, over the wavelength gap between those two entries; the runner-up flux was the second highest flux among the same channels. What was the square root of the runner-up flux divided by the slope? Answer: 8.7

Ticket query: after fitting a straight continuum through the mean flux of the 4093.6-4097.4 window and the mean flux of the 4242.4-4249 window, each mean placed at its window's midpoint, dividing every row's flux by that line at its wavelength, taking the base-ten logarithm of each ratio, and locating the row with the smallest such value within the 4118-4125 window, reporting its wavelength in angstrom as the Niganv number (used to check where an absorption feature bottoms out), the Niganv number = 4123.42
